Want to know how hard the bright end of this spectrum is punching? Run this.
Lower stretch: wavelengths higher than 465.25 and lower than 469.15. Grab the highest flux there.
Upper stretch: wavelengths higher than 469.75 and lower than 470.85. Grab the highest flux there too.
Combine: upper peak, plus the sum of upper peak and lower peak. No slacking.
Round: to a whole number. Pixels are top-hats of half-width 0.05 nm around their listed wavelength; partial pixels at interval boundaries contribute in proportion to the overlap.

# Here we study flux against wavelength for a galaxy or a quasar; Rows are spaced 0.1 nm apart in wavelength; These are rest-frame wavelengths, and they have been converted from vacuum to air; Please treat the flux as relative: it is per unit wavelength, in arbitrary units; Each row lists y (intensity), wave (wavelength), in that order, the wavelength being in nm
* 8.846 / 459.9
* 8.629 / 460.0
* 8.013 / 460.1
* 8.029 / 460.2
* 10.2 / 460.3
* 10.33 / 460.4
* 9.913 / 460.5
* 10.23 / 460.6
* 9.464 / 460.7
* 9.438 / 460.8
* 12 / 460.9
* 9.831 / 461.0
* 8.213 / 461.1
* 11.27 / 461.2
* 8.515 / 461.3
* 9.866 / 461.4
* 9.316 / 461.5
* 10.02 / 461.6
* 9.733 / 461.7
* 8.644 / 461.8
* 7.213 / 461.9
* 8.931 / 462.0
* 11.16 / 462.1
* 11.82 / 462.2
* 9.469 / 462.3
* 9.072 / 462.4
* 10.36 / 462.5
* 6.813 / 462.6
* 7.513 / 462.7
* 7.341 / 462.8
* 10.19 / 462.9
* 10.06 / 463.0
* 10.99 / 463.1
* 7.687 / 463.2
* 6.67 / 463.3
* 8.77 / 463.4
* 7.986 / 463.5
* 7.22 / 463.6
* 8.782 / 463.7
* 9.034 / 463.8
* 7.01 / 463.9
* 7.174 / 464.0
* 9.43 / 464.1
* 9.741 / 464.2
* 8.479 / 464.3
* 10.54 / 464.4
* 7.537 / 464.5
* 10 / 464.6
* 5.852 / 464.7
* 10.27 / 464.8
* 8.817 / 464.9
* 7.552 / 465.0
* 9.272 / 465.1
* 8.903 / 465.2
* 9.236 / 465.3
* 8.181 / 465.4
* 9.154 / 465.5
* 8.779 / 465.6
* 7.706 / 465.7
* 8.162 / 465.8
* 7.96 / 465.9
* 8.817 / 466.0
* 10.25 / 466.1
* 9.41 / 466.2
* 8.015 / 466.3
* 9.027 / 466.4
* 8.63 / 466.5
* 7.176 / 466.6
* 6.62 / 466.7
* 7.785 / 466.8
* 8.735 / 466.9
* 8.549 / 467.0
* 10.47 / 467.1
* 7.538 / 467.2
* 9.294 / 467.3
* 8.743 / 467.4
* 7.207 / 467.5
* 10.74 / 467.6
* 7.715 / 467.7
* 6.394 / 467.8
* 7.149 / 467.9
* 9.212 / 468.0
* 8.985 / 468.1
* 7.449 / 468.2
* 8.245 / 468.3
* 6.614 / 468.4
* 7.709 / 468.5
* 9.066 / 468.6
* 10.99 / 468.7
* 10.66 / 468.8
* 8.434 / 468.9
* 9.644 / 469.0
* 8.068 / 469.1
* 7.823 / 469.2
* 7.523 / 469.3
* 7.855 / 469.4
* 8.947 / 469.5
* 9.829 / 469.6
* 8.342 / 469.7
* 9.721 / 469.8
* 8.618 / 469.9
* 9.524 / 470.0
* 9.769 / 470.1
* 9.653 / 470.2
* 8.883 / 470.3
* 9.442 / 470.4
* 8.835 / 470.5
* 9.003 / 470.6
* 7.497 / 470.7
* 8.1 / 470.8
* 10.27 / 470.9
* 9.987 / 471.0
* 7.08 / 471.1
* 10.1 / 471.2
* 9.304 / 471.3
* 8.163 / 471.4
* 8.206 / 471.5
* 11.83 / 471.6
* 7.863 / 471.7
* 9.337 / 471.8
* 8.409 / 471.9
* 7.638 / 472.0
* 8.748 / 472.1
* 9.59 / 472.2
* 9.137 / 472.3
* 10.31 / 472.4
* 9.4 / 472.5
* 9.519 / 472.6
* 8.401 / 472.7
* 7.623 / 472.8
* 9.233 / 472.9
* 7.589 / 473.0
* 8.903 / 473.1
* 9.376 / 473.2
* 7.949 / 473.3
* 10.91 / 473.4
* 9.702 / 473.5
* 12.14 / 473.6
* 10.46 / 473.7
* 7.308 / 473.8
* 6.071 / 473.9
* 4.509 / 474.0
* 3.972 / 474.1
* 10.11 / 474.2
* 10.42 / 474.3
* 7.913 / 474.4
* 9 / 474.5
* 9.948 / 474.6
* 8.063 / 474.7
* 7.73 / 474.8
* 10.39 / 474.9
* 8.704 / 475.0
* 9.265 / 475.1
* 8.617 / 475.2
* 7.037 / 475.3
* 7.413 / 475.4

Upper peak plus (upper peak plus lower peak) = 31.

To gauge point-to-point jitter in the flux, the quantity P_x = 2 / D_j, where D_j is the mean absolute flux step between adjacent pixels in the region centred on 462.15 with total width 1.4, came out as 1.6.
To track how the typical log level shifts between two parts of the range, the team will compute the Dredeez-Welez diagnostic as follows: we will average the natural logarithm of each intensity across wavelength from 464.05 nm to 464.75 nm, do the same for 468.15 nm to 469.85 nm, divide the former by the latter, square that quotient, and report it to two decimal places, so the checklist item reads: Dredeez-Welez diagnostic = 1.01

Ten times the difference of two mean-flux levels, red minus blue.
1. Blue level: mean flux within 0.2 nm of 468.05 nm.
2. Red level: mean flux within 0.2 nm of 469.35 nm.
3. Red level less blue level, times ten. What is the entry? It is -2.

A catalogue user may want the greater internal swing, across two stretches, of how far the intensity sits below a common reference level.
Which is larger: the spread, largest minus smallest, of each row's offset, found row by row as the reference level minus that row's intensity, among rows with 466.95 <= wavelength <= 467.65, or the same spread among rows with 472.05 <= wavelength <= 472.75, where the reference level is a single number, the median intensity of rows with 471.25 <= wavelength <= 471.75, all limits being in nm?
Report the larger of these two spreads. 3.5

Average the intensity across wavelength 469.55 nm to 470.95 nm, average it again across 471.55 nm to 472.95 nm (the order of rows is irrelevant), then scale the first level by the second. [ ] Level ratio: 1.00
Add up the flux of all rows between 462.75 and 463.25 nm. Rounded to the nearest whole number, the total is 46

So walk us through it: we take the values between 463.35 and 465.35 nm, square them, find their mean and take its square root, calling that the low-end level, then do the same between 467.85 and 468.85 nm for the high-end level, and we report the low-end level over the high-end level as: 0.99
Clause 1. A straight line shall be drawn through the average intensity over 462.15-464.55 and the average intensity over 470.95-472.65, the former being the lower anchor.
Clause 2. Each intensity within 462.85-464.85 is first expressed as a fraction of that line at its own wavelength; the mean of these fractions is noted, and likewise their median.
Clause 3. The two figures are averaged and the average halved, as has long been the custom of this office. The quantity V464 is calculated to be 0.498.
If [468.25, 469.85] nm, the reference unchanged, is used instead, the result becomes 0.476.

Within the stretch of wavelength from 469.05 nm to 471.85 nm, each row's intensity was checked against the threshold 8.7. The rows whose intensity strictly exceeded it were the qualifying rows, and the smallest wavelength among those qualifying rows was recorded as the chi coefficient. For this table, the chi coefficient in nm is 469.5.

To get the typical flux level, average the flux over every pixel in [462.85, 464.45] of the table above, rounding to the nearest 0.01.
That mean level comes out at 8.74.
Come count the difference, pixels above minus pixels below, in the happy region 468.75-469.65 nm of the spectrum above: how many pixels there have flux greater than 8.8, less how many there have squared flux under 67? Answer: 0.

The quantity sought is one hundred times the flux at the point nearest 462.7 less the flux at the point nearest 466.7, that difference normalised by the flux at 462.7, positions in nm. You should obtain 12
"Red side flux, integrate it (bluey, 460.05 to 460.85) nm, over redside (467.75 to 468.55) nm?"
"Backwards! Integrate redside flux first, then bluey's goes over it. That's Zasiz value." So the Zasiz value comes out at 1.22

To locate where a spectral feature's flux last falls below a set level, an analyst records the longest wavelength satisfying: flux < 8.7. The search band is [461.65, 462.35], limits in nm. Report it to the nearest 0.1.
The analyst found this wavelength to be 461.9 nm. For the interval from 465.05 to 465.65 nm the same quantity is 465.4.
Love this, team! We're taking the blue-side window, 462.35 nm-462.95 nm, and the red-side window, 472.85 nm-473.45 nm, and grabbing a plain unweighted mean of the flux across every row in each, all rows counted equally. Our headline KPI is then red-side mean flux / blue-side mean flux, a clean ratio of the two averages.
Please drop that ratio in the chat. 1.05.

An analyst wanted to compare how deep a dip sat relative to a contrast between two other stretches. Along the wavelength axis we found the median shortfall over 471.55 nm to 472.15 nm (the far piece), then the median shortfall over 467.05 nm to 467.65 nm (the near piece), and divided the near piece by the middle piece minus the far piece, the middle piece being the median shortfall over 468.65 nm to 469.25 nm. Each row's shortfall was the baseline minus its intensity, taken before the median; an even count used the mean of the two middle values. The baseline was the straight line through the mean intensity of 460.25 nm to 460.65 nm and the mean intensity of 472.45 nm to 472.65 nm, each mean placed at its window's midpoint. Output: -3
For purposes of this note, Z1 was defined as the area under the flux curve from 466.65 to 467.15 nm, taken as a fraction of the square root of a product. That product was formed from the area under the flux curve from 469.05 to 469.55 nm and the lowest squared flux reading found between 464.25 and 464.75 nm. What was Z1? 0.359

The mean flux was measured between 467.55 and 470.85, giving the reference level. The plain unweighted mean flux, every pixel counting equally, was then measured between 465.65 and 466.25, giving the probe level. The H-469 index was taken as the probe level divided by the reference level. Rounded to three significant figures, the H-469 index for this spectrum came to 1.00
